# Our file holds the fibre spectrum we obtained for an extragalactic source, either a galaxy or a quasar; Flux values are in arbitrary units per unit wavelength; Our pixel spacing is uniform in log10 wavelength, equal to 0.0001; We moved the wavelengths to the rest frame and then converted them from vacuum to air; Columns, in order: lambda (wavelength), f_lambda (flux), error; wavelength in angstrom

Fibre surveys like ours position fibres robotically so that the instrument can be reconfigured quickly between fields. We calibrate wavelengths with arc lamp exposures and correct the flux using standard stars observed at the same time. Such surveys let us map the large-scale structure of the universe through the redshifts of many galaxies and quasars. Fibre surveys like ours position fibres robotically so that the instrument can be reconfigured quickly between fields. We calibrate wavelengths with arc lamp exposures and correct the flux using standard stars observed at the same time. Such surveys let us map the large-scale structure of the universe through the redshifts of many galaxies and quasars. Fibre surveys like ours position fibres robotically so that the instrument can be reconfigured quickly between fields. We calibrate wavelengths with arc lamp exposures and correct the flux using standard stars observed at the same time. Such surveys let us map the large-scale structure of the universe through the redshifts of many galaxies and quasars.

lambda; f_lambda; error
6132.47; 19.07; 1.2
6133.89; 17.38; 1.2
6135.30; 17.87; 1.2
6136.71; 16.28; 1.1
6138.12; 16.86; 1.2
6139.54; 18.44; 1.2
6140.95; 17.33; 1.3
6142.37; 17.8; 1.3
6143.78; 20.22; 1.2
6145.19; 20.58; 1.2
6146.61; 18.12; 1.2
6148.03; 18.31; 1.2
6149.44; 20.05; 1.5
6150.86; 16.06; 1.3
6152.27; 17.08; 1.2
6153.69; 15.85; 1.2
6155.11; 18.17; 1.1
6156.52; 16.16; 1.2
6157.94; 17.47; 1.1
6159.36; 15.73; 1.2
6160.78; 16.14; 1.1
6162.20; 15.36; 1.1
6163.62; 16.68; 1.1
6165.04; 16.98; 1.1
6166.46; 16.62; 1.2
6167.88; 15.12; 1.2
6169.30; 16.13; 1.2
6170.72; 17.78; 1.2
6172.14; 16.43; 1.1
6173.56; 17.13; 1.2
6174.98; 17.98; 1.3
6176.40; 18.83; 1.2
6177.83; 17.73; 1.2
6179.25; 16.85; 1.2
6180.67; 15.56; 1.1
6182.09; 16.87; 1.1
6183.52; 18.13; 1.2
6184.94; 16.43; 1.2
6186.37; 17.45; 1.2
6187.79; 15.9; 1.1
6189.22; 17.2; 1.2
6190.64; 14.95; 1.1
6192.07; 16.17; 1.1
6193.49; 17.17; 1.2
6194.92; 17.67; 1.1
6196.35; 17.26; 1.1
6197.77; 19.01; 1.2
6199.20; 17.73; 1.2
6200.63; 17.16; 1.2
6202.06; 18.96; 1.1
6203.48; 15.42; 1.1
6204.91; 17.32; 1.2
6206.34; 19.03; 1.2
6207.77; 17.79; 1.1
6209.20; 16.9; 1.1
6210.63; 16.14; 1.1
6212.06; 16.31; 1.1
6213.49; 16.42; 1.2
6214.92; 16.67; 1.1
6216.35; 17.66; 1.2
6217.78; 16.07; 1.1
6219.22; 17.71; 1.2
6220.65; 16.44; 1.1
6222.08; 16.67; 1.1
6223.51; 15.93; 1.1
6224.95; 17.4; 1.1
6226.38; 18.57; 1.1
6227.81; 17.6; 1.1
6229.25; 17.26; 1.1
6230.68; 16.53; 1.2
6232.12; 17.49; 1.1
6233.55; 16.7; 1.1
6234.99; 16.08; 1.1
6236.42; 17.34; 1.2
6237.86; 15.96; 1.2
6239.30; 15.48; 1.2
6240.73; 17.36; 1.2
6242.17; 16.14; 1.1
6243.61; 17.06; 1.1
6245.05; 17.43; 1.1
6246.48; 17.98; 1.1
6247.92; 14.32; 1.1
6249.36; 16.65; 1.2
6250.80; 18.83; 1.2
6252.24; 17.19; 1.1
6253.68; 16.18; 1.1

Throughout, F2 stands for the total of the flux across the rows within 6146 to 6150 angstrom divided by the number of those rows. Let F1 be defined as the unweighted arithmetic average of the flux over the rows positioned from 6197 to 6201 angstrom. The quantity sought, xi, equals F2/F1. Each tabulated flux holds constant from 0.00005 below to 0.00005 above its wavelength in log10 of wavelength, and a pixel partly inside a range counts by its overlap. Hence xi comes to 1.05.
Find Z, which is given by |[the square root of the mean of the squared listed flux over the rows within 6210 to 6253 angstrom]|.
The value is 16.9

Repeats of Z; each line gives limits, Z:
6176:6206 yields 17.2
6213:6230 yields 17.1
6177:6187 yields 17.0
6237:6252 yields 16.8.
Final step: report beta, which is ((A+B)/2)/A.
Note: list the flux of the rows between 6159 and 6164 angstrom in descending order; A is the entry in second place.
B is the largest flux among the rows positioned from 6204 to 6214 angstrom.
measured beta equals 1.09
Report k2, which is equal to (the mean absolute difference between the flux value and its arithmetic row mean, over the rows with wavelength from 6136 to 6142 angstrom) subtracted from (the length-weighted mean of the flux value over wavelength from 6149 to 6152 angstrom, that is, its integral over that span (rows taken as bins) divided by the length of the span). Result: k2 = 17.1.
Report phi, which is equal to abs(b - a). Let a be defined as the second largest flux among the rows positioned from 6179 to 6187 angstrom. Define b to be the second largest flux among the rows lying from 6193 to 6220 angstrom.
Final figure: 1.56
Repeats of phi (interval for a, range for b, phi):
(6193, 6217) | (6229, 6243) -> 1.65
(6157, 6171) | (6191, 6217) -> 1.54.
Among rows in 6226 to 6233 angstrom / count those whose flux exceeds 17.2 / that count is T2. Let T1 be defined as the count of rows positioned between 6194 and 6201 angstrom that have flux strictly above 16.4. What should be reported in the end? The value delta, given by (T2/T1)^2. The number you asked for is 0.6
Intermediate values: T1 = 5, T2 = 4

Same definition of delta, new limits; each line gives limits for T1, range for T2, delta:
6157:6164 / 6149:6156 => 1.0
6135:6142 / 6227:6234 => 0.6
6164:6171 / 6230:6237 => 0.4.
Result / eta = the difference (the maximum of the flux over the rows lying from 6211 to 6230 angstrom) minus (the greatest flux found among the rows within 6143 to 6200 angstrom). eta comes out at -2.0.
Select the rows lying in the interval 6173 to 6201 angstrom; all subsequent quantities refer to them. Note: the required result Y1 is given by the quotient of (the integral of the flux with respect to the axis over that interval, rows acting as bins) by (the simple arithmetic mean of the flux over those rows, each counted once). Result 28.0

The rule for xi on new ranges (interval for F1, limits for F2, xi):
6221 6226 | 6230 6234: 1.01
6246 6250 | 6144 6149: 1.16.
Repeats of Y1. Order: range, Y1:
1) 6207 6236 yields 29.0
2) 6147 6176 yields 29.1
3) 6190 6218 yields 28.0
